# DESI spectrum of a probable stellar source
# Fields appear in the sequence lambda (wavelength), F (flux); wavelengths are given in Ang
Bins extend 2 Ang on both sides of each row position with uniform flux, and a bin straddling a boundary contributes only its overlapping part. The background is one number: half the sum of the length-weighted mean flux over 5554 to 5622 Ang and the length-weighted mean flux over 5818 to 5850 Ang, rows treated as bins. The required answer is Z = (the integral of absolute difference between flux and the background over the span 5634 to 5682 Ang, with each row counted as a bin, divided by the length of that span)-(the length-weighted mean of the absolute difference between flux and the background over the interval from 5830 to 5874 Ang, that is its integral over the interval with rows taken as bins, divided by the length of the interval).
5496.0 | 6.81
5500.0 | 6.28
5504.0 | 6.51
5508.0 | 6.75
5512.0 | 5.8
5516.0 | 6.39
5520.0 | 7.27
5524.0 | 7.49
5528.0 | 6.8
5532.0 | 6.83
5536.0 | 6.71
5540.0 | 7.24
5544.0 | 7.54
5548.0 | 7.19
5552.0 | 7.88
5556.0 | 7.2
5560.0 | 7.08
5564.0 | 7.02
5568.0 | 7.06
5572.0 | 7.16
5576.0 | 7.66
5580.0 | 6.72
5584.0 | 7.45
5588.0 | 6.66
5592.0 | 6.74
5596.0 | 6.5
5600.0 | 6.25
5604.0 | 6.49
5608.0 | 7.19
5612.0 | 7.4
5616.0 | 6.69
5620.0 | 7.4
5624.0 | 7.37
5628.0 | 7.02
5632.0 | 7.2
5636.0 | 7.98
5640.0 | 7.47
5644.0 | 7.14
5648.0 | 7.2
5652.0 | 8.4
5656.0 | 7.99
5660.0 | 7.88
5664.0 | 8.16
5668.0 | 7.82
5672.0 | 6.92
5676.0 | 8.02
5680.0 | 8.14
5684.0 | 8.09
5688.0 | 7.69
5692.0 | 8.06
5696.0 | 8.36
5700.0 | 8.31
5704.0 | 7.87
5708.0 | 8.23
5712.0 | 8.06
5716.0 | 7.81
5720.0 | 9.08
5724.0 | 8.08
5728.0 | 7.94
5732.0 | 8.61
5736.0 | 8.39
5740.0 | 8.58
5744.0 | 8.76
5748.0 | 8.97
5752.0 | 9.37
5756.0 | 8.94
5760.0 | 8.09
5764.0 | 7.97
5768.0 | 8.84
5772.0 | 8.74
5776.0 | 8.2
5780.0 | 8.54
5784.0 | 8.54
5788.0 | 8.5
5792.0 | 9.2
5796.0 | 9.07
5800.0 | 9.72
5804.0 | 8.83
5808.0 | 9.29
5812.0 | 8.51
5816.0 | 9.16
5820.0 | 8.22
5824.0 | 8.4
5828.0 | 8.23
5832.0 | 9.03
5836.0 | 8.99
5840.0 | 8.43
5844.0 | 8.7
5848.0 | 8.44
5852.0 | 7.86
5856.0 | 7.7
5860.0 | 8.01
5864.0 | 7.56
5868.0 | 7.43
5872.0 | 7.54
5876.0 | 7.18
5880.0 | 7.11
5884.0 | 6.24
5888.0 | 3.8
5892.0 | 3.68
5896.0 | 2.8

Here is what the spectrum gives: -0.2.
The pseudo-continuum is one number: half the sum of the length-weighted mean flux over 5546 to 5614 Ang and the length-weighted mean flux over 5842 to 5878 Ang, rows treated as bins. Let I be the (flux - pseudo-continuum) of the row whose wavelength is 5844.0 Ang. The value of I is 1.3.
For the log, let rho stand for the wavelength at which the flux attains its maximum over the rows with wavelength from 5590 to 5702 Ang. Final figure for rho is 5652.0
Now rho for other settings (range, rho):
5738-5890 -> 5800.0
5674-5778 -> 5752.0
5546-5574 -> 5552.0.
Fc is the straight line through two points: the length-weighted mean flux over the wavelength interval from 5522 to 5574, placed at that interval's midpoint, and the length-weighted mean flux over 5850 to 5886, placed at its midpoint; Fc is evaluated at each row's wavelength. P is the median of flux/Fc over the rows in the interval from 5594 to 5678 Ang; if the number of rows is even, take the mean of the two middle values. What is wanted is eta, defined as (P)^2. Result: 1.04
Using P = 1.02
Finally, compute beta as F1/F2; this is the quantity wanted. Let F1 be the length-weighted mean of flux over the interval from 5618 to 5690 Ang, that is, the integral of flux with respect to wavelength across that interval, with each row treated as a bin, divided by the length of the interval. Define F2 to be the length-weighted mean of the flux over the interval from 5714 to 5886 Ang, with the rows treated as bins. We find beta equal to 0.91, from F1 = 7.7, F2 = 8.4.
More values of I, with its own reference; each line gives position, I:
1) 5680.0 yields 0.7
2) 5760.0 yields 0.7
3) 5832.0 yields 1.6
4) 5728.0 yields 0.5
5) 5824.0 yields 1.0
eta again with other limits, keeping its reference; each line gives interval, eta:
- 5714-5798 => 1.38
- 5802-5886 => 1.25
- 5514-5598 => 0.97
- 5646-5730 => 1.22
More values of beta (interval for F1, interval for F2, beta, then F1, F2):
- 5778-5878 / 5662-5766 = 1.02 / 8.4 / 8.2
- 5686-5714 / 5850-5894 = 1.20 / 8.1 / 6.7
